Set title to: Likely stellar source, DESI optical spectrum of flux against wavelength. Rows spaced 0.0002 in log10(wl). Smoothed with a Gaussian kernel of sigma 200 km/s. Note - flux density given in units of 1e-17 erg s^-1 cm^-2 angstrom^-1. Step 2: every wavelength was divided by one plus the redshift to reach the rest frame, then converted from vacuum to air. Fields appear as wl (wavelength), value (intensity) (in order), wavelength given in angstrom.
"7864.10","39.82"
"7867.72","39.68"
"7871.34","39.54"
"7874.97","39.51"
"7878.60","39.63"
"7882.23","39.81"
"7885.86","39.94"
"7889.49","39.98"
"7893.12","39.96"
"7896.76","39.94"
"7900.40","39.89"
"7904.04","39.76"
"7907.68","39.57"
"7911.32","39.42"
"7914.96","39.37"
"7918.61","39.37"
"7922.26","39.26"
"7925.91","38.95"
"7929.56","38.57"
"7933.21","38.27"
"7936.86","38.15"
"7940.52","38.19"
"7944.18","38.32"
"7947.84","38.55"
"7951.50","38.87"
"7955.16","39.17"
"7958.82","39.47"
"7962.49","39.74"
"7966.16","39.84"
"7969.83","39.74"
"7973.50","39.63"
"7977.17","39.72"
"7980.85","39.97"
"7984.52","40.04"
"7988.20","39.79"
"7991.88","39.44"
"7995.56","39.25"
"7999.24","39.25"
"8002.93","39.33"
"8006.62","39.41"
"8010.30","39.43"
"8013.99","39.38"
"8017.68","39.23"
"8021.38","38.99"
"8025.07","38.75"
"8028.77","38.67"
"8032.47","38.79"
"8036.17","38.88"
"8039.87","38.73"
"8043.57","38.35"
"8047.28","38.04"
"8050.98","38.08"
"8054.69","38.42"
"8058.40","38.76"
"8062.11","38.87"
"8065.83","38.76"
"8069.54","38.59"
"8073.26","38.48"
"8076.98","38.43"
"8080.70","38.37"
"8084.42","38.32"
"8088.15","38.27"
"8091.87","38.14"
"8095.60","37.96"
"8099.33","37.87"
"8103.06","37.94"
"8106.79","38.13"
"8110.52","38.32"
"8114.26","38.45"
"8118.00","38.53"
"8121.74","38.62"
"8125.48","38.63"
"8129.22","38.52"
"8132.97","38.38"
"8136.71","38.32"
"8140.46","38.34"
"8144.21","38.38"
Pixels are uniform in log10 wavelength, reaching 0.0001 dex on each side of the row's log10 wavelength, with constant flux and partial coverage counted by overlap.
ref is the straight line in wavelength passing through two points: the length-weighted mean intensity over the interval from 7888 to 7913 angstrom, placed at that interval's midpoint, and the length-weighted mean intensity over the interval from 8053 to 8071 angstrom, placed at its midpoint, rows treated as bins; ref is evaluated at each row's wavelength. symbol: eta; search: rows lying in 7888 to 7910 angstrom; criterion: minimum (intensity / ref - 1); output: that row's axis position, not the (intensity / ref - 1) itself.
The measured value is 7907.68 angstrom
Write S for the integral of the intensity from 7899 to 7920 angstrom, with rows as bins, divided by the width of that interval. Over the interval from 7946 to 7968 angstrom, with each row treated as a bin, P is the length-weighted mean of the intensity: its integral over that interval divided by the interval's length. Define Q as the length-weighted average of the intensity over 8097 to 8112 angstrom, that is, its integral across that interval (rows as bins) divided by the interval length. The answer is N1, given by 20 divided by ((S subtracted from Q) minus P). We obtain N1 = -0.491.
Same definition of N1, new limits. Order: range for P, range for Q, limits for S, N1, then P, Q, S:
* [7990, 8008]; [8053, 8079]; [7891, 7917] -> -0.495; 39.3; 38.6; 39.7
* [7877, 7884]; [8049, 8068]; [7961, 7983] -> -0.489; 39.7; 38.6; 39.8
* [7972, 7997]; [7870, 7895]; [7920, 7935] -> -0.517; 39.7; 39.8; 38.8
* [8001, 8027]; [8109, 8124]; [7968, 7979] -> -0.494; 39.2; 38.5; 39.7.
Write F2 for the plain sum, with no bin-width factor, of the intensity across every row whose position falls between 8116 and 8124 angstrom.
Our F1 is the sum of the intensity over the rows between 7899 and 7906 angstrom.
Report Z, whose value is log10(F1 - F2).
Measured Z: 0.40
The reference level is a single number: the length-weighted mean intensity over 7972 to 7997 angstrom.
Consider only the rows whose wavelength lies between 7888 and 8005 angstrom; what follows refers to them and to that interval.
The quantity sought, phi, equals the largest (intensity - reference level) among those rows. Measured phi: 0.3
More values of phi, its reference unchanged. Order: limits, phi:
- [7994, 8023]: -0.3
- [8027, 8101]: -0.8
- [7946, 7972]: 0.1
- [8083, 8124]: -1.1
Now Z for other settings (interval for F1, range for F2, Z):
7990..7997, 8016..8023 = -0.33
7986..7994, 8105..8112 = 0.44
